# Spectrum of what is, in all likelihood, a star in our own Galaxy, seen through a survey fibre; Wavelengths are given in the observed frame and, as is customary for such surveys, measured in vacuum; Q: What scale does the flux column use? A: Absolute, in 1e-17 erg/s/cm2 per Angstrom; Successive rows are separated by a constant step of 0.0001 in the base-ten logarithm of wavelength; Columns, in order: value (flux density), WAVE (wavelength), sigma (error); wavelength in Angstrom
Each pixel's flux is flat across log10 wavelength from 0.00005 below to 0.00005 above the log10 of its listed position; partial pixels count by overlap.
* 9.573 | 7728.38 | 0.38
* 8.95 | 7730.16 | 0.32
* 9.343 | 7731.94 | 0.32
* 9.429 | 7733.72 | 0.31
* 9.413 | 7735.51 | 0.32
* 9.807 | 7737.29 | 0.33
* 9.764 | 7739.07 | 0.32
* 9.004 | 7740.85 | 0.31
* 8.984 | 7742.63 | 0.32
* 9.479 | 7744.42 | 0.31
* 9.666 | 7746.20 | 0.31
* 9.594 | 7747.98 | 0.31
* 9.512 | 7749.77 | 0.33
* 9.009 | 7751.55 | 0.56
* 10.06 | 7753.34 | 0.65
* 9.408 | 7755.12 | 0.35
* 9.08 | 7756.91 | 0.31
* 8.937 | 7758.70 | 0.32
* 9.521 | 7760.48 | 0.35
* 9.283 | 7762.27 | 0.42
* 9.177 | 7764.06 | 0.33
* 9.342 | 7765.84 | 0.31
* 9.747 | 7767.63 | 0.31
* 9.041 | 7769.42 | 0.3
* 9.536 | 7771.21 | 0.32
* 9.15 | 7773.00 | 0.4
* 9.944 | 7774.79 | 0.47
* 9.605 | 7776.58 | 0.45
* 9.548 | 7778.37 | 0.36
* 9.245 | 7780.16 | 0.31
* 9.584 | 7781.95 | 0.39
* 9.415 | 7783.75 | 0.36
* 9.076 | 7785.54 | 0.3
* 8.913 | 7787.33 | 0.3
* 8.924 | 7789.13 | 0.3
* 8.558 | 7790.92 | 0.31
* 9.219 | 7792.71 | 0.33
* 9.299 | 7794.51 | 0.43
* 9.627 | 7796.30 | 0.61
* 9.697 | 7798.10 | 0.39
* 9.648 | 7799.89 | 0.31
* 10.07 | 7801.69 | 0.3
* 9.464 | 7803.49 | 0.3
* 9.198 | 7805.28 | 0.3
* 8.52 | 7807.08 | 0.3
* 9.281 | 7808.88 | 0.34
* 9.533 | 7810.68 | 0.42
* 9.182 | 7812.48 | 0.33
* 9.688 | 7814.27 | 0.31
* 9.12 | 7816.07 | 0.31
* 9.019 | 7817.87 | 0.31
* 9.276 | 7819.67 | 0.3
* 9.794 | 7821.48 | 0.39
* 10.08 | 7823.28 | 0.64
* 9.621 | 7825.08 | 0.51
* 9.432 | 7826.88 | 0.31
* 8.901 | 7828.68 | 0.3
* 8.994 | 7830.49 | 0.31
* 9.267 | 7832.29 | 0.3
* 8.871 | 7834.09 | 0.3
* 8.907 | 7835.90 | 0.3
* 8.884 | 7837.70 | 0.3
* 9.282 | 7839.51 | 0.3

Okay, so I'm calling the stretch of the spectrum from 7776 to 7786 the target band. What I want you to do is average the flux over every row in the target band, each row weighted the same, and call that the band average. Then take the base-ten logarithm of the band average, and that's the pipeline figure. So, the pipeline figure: 0.974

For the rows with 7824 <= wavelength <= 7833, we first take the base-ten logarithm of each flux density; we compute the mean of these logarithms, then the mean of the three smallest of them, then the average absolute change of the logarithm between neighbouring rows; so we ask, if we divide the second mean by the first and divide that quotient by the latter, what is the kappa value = 77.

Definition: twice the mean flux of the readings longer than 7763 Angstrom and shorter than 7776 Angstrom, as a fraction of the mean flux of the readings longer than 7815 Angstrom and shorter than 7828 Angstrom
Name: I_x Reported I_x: 1.99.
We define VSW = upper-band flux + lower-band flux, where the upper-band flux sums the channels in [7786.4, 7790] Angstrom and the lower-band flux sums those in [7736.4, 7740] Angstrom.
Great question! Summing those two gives 37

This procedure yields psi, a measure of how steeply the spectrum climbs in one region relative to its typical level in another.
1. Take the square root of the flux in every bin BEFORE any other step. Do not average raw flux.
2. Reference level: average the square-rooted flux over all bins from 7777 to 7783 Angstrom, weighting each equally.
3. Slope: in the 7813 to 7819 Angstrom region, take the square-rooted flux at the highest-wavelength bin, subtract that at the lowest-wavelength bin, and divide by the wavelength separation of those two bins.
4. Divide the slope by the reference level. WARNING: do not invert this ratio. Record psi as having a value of -0.010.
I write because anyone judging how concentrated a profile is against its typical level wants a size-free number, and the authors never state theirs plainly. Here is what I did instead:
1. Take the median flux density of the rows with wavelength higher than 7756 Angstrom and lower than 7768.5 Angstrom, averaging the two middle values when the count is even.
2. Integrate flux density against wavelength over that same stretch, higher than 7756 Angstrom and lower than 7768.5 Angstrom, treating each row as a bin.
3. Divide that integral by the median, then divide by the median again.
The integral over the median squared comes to 1.3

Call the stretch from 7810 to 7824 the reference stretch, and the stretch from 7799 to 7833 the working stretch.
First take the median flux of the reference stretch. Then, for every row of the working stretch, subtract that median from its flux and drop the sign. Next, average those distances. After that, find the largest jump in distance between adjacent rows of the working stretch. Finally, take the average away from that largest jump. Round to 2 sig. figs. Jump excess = 0.45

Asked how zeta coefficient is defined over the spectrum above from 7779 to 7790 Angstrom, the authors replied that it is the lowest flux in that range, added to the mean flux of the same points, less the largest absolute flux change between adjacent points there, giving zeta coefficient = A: 17.8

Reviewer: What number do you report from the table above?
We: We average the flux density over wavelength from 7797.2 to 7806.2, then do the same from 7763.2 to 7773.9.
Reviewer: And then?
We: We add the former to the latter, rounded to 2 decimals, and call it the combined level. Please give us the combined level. 18.95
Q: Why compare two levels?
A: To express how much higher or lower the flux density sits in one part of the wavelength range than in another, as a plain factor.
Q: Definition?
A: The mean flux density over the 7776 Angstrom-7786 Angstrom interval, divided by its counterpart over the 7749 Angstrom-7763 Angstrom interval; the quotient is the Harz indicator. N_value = 1.007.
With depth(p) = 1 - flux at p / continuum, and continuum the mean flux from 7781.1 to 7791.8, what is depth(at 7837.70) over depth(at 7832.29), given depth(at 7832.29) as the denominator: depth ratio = -1.0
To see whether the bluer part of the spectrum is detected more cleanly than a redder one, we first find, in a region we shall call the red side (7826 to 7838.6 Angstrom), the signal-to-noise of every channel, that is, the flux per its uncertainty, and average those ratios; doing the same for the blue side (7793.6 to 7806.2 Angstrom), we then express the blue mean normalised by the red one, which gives 0.91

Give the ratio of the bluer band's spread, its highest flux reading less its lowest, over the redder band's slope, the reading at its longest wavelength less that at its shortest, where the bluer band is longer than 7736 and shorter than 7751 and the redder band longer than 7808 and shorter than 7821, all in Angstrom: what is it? -165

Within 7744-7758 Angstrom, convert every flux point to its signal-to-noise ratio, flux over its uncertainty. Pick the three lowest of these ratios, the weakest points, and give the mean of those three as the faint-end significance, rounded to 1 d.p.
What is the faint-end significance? 19.5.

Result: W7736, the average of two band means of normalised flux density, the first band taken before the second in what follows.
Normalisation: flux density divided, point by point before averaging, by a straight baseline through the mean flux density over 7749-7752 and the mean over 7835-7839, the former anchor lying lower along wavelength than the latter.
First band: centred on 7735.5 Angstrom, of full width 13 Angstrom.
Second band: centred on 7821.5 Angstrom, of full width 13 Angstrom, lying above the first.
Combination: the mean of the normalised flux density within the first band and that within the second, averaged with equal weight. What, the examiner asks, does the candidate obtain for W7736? 1.03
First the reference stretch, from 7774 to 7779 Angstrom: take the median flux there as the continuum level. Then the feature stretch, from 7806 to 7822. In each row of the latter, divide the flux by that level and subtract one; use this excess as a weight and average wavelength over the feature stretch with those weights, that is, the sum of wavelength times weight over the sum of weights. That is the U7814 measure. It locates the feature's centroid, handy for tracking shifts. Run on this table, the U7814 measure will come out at 7811.9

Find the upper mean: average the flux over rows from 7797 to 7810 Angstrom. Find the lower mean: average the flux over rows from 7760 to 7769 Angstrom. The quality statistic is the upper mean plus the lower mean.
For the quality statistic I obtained 18.8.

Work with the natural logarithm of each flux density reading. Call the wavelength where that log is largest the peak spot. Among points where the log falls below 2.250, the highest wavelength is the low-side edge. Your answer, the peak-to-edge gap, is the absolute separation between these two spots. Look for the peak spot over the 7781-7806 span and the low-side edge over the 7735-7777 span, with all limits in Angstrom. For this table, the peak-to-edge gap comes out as 28.7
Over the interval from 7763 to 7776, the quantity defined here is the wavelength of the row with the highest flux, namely 7774.79 Angstrom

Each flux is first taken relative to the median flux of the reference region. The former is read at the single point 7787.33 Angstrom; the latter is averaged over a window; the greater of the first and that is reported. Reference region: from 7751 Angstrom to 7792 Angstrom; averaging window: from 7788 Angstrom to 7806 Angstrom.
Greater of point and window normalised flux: 1.01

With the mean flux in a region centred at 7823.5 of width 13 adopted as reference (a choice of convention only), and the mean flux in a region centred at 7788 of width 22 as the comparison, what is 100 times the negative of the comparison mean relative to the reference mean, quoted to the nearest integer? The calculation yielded -98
